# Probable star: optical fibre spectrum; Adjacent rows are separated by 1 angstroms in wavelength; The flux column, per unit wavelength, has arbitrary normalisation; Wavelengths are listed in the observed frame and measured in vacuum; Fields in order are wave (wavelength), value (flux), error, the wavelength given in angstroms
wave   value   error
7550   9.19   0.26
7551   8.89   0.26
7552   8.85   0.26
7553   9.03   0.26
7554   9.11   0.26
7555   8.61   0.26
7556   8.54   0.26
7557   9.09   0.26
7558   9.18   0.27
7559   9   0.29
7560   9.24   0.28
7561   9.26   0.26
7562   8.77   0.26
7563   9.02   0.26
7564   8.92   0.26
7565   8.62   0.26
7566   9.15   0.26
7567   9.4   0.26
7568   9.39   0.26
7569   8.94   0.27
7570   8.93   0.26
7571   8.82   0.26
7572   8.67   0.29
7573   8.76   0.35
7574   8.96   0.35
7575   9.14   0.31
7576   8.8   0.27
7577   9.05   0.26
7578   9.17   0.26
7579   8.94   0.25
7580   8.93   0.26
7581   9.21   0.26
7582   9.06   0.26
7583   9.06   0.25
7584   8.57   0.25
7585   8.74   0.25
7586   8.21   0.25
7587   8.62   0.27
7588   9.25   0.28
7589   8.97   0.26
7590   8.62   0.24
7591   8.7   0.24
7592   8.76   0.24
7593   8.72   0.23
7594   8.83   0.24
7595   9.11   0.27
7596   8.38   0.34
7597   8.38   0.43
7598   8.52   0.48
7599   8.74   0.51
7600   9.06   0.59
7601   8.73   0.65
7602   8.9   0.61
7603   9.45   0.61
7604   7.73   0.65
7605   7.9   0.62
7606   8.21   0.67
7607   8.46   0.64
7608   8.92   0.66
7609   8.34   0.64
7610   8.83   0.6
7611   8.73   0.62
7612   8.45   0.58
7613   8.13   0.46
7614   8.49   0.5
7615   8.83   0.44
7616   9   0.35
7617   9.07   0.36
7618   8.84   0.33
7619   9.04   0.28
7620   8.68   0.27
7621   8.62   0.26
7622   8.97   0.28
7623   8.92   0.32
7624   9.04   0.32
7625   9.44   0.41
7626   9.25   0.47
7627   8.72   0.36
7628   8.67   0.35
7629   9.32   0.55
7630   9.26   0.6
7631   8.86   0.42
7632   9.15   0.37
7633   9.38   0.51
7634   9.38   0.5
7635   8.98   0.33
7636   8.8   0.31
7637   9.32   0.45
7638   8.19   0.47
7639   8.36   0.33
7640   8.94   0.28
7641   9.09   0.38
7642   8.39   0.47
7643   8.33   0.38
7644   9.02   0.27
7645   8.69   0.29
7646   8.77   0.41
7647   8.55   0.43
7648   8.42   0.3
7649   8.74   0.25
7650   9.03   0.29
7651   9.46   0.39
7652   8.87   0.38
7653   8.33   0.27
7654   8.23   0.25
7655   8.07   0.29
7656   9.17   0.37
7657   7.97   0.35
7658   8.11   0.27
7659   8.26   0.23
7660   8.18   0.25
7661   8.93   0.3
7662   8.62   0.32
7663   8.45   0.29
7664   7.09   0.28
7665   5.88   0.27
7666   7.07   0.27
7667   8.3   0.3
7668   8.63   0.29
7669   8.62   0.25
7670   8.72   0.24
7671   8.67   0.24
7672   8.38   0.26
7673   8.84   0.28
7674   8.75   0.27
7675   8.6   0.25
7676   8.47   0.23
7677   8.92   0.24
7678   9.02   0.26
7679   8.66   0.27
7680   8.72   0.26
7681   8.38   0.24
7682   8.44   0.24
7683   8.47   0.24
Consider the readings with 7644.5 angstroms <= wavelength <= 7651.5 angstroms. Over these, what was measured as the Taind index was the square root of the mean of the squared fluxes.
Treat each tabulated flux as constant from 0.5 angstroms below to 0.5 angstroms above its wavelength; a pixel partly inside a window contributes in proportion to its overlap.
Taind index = 8.81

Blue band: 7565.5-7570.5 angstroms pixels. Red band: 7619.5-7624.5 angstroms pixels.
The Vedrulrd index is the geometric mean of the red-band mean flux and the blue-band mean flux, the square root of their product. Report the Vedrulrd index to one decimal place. 9.0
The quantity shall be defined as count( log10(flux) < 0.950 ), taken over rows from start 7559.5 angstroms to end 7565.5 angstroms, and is 2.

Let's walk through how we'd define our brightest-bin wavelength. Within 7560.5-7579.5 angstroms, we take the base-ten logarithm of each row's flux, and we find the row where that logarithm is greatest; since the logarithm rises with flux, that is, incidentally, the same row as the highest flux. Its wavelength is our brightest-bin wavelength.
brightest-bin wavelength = 7567 angstroms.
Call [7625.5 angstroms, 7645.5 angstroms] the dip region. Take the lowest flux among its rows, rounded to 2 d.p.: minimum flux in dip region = 8.19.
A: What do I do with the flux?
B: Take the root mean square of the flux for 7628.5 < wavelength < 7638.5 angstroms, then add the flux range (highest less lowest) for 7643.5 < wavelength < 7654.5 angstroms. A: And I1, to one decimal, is 10.3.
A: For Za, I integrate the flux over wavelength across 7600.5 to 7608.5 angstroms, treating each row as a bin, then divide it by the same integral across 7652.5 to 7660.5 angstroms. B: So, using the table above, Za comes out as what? 1.03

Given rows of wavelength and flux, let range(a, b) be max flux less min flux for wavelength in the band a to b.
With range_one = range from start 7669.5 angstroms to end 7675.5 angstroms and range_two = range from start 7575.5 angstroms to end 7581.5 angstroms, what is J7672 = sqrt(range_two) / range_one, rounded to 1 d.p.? 1.4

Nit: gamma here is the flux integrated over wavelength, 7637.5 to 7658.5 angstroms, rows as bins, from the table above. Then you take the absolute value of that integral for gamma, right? 181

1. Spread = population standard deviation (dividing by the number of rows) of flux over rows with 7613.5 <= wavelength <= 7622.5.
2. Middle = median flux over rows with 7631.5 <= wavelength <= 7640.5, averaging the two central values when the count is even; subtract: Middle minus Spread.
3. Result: 8.79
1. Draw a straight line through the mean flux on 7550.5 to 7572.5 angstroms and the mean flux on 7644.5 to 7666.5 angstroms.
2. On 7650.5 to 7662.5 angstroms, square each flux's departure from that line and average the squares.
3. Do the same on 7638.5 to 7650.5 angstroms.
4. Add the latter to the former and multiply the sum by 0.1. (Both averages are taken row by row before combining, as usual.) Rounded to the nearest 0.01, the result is 0.04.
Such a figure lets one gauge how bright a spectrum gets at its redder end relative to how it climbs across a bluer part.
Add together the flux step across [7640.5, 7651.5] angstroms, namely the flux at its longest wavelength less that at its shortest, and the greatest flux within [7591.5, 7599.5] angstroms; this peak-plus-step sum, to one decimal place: 9.5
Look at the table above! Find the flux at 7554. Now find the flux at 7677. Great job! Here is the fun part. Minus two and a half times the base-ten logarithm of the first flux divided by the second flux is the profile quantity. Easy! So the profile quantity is -0.02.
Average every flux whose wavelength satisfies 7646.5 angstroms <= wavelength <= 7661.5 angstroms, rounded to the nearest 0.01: 8.55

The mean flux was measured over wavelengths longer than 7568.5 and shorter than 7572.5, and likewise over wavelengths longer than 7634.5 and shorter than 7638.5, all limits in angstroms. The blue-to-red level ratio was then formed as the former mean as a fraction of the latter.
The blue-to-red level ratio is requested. 1.00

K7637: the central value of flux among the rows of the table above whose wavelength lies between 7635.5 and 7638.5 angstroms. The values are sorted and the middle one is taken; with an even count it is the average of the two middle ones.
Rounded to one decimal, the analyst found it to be 8.8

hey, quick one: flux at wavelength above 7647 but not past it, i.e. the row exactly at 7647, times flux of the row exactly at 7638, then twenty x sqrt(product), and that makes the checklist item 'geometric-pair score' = 167.4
